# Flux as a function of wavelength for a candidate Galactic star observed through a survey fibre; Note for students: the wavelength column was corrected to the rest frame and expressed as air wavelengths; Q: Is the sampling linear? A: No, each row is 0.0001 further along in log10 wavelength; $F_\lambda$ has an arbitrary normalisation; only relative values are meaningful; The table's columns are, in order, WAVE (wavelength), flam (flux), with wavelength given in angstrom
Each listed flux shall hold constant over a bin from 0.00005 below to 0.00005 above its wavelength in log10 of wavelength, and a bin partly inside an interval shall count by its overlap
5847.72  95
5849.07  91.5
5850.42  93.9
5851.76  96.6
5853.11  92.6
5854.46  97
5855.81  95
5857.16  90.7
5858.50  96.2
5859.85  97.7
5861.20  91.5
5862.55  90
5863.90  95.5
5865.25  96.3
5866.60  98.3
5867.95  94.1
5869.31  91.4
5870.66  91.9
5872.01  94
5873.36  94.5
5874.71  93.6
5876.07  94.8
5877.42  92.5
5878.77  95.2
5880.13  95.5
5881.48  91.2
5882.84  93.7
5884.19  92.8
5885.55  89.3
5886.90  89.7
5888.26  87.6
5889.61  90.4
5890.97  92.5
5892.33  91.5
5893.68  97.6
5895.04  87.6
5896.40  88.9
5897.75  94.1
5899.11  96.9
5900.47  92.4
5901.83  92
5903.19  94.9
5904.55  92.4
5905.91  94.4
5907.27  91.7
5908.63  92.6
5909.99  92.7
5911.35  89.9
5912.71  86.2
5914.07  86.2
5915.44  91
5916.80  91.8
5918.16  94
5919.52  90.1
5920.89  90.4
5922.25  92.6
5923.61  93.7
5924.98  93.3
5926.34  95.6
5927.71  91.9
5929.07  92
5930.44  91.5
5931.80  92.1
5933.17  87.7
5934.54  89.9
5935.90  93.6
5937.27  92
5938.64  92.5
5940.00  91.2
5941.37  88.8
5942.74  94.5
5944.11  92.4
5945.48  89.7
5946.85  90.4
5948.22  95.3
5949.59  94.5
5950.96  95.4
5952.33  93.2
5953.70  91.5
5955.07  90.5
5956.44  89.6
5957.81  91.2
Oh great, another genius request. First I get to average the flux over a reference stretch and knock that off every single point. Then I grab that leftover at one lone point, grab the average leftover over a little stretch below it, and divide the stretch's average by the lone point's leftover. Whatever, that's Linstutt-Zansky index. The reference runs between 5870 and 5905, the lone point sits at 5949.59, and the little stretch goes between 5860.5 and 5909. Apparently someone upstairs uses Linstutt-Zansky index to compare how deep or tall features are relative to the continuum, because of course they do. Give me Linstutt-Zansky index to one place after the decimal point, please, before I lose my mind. 0.1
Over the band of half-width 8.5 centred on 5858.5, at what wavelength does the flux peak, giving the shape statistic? 5866.60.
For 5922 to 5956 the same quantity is 5926.34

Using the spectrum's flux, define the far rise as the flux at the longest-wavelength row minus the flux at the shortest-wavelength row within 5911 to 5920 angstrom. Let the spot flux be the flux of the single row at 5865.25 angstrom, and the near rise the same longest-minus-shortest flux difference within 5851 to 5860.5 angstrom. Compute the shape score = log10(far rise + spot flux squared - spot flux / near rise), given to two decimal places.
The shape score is 3.96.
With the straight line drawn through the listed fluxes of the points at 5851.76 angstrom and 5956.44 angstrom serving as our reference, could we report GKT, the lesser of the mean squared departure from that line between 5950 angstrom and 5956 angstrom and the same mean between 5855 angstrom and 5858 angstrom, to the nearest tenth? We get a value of 11.0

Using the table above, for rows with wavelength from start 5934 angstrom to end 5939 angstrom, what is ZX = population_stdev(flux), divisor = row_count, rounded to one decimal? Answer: 1.3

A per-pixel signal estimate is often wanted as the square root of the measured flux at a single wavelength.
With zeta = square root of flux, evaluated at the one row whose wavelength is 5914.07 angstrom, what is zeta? 9.28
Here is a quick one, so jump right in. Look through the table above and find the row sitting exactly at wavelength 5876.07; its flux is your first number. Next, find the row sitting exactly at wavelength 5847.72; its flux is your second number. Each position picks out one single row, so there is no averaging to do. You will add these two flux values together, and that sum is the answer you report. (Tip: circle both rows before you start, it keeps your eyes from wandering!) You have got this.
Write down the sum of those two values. 190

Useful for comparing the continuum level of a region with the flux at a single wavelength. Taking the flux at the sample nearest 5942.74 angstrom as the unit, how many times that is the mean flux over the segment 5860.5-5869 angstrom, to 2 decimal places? 1.00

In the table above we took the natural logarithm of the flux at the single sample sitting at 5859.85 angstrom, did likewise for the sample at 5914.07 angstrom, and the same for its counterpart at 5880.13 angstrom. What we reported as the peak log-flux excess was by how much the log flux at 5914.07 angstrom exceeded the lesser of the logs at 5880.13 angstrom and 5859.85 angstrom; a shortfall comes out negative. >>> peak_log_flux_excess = -0.10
